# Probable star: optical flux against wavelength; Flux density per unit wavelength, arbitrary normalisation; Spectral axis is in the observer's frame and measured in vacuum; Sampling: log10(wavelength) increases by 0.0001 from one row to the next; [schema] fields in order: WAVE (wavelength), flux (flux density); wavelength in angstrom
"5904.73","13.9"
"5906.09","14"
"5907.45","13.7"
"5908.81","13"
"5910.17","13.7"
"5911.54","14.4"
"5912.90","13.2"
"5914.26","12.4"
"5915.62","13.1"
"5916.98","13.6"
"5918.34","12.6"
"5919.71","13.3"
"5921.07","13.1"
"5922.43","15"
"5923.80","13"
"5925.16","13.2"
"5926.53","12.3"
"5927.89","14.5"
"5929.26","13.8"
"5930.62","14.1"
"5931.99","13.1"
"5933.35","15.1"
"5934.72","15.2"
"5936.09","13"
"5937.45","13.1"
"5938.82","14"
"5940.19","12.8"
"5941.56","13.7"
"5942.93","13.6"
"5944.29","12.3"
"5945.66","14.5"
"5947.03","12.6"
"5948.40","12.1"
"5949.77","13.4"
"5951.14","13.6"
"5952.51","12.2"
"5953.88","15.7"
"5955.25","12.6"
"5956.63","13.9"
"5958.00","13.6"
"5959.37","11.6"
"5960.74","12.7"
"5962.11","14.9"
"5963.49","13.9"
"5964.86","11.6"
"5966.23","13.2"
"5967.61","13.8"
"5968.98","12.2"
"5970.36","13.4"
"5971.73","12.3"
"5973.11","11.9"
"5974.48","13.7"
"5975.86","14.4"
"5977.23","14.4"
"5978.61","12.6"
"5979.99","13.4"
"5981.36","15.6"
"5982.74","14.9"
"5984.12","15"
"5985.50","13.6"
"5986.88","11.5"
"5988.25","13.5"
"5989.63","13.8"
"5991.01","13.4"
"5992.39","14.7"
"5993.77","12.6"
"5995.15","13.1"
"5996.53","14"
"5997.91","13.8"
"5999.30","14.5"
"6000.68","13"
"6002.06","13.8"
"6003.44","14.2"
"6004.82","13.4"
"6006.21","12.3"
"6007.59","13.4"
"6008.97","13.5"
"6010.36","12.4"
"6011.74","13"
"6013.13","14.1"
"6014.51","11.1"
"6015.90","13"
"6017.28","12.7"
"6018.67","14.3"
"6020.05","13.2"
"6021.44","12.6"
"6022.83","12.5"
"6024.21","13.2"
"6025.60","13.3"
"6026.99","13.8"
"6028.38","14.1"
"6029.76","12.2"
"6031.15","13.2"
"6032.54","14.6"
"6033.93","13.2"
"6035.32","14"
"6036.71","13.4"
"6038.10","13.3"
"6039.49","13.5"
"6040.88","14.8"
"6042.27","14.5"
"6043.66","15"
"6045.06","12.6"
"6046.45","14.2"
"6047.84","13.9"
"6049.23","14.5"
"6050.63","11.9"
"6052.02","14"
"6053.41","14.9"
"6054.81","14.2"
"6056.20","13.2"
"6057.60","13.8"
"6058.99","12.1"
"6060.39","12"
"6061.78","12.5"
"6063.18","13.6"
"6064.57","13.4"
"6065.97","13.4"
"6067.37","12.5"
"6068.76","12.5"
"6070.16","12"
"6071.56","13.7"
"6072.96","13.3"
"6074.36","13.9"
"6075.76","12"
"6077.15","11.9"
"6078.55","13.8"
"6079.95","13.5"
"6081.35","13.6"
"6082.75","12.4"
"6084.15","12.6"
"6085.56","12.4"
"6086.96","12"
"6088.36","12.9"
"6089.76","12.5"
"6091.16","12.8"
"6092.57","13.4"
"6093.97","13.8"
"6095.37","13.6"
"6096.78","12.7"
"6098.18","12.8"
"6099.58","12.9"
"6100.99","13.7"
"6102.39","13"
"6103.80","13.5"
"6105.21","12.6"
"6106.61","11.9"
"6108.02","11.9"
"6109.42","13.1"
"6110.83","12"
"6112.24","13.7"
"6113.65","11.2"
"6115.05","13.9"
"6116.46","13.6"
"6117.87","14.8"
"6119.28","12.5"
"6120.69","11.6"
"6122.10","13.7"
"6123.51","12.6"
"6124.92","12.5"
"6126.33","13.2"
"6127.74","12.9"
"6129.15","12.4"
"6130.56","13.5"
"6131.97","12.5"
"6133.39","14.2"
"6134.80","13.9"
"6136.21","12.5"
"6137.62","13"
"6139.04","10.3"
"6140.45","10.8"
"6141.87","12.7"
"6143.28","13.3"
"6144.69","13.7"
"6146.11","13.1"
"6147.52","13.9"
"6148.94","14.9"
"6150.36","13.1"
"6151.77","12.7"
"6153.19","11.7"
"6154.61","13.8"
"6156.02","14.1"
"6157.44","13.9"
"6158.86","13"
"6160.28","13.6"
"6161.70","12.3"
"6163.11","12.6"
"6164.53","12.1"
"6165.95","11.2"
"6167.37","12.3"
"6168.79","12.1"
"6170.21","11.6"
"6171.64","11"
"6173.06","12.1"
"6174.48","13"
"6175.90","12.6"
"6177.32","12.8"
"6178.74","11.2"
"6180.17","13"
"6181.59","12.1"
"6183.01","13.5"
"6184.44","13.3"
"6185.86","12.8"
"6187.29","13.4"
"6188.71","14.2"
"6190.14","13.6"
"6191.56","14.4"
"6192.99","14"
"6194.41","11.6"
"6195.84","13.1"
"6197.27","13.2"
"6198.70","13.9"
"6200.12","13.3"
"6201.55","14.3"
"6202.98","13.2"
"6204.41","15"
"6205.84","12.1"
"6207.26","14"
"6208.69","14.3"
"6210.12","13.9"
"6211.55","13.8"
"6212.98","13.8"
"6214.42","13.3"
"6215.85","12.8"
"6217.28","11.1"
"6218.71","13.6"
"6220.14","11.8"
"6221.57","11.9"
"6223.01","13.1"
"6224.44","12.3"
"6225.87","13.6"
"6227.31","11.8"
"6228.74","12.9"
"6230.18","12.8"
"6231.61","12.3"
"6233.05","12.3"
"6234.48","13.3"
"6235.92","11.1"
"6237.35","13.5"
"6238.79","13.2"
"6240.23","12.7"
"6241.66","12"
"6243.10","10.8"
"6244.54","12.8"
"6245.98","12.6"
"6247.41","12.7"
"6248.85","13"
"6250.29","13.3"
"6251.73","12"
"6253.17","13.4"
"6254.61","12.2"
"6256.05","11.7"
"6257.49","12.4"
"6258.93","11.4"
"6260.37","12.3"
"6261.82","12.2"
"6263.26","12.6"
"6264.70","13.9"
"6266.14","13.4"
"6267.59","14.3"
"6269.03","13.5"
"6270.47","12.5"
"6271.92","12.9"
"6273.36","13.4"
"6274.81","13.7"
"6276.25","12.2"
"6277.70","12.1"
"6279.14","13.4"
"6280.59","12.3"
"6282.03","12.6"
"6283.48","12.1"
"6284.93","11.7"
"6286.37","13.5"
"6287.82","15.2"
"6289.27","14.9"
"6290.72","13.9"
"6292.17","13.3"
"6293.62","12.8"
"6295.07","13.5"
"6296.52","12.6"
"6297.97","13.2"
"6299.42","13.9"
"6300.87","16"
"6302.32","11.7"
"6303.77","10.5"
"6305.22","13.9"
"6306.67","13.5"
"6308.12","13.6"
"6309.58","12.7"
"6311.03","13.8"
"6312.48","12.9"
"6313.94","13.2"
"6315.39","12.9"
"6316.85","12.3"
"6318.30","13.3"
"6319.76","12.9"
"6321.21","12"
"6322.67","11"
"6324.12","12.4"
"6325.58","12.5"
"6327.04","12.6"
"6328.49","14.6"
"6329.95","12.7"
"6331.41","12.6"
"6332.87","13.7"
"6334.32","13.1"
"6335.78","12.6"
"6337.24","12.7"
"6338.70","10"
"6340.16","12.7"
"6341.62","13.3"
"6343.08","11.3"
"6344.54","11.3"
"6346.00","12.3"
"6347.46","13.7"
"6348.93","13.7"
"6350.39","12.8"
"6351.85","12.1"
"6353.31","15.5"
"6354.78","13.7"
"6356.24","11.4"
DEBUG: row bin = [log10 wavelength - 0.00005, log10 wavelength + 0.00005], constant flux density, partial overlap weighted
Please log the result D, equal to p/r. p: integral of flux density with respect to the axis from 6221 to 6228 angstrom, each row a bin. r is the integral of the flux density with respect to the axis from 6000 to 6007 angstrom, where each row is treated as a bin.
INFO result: 0.94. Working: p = 87.8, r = 93.4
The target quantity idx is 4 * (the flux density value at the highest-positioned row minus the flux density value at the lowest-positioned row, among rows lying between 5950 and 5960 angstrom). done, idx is -8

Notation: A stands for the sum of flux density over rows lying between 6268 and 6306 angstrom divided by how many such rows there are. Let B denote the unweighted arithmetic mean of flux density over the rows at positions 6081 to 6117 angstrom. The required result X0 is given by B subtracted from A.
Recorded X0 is 0.3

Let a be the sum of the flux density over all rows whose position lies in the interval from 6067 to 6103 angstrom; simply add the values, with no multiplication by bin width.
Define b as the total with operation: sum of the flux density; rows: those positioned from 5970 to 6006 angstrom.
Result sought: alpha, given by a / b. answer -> 0.95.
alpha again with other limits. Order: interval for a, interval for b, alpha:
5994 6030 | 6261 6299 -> 1.01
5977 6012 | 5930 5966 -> 1.01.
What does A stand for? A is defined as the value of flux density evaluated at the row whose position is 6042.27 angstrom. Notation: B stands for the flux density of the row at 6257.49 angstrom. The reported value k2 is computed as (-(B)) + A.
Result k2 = 2.1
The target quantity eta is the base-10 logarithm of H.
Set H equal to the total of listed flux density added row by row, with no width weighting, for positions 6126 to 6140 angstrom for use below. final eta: 2.11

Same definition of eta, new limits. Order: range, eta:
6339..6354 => 2.11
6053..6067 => 2.12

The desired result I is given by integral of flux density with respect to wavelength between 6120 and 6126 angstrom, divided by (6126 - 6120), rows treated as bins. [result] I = 12.6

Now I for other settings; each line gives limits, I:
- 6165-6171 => 11.8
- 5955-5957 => 13.2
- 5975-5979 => 13.9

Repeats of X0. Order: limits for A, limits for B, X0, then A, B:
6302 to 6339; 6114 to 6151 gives -0.4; 12.68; 13.0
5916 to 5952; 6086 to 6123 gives 0.6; 13.48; 12.9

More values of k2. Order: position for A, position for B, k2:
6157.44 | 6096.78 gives 1.2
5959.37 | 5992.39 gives -3.1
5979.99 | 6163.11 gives 0.8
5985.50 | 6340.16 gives 0.9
